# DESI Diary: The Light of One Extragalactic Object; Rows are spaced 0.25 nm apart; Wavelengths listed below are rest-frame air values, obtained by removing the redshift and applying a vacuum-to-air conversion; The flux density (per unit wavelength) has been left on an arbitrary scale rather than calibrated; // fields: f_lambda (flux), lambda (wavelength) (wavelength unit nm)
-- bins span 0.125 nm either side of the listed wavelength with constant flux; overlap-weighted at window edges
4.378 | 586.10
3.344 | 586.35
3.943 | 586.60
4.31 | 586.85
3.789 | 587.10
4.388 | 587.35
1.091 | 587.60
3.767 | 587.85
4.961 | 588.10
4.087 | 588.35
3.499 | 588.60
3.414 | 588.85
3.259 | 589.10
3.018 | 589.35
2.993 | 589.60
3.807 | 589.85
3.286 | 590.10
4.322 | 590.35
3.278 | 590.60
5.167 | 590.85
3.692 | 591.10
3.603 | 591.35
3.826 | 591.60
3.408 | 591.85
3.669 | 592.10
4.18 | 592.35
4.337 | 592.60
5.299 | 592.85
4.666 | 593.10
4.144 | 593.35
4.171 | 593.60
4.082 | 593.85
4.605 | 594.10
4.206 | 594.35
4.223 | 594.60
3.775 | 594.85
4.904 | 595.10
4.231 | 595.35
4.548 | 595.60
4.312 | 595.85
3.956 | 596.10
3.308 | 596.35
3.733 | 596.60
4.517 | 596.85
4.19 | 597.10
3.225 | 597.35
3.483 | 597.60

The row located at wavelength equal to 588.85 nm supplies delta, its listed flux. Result 3.414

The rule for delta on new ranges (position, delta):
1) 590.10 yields 3.286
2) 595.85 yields 4.312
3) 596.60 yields 3.733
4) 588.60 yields 3.499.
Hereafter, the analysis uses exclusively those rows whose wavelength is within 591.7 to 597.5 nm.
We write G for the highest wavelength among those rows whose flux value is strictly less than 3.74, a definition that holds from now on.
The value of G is 597.35 nm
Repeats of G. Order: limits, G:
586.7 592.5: 592.10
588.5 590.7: 590.60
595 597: 596.60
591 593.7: 592.10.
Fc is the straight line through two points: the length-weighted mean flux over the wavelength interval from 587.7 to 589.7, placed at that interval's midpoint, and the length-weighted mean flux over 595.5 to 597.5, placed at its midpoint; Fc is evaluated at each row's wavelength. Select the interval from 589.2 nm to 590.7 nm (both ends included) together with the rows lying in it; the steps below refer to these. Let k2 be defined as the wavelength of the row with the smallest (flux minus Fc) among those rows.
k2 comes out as 589.60 nm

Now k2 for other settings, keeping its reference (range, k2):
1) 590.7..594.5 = 591.85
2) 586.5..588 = 587.60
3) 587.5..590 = 587.60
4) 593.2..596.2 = 594.85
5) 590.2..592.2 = 590.60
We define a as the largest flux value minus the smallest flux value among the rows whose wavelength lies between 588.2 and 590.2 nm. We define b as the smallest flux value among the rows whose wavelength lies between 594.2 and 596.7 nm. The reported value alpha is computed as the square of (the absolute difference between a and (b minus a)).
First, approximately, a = 1.1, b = 3.308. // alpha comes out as 1.3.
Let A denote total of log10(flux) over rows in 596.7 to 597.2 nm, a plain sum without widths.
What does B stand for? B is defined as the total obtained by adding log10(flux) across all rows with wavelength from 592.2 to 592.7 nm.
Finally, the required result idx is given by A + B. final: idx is 2.54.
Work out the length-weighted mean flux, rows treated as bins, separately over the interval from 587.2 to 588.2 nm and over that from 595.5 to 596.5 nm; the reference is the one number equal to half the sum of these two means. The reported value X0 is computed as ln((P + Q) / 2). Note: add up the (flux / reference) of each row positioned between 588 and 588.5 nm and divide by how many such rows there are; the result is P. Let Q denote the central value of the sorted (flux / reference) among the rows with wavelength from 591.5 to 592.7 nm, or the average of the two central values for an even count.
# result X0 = 0.103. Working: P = 1.20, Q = 1.02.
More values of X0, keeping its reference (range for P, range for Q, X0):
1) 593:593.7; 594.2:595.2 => 0.126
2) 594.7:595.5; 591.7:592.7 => 0.088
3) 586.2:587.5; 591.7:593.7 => 0.076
